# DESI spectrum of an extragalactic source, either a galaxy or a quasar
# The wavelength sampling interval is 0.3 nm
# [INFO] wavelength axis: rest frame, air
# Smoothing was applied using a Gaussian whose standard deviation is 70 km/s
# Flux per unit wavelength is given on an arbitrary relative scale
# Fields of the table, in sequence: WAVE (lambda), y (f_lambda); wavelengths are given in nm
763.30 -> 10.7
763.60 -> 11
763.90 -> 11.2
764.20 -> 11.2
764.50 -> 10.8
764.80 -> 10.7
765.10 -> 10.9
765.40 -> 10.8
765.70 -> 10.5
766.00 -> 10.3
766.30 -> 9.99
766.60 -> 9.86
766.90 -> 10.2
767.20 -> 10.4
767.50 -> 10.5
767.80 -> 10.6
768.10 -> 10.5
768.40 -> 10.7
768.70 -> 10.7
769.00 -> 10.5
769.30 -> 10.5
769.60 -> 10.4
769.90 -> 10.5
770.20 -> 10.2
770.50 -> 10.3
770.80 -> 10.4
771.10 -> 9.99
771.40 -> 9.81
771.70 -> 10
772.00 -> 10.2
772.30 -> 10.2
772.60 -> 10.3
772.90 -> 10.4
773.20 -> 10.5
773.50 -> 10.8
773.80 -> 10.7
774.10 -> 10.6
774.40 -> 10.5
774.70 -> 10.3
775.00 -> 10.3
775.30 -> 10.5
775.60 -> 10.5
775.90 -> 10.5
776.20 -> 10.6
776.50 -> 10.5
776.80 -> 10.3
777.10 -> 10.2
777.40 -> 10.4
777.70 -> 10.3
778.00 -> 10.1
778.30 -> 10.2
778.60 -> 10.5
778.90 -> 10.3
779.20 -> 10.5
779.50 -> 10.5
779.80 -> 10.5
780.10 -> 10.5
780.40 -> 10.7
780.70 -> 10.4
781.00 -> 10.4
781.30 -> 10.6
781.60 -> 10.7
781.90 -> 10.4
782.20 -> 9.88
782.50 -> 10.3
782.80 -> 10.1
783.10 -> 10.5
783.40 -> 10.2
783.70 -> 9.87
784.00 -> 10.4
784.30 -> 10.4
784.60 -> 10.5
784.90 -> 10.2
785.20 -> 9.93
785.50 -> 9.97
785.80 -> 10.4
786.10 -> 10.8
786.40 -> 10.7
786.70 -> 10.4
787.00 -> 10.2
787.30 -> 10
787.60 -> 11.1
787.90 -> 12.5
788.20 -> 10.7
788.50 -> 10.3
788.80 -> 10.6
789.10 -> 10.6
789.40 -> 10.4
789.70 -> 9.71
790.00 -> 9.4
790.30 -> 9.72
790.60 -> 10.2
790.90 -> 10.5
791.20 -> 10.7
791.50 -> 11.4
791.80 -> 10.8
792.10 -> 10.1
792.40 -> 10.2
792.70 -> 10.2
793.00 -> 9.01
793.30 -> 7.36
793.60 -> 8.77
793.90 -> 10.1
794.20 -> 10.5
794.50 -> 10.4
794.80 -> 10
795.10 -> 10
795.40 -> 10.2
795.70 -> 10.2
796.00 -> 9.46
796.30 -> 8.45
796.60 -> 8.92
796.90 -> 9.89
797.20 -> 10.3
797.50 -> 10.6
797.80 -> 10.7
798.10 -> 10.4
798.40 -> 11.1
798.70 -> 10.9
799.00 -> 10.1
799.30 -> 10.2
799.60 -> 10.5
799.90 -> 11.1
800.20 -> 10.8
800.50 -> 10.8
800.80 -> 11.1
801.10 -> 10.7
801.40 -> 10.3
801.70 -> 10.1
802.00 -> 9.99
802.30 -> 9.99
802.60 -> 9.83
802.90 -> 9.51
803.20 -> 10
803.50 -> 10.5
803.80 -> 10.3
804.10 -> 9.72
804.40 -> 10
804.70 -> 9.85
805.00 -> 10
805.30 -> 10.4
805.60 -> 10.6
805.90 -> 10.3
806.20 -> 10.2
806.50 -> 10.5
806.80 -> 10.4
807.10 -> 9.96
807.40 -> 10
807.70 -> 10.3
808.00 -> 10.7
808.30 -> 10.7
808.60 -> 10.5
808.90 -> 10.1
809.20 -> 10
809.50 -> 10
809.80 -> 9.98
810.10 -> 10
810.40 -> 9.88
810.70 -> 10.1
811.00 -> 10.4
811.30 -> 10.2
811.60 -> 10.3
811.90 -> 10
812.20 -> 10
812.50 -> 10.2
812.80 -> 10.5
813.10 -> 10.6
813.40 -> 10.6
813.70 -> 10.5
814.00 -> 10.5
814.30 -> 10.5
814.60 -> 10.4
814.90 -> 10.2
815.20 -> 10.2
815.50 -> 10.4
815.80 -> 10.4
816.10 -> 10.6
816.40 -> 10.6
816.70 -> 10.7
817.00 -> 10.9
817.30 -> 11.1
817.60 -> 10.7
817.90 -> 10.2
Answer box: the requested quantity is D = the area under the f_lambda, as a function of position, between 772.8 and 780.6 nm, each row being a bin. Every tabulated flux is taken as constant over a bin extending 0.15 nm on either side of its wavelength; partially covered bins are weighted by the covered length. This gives 81.5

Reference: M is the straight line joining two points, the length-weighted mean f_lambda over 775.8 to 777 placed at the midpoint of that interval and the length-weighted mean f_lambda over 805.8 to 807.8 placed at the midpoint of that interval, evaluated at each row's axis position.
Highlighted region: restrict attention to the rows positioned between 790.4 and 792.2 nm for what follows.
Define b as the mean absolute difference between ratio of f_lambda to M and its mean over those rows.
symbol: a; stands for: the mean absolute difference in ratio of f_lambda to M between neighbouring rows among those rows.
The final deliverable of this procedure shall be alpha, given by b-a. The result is -0.014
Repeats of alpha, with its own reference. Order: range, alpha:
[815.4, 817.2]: 0.003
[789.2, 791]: -0.004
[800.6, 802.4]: 0.013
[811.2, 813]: -0.005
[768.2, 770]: 0.002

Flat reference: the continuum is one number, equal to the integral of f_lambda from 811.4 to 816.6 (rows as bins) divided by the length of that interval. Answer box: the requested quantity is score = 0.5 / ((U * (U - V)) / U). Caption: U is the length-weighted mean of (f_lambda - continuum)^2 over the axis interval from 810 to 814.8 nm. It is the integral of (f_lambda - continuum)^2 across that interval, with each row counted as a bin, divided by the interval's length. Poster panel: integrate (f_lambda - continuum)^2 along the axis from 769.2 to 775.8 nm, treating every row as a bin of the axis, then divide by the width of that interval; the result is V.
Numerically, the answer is 60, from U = 0.06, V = 0.05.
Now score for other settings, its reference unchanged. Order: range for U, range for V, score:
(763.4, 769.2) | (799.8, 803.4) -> -6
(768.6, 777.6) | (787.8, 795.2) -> -1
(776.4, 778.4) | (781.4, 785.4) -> -9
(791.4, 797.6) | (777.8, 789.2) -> 1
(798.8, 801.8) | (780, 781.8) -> 4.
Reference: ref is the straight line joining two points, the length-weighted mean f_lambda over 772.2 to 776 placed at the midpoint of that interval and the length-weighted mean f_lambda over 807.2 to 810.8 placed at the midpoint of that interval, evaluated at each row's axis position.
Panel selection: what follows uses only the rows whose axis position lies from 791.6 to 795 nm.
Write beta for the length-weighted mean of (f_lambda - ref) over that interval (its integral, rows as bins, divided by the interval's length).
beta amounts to -0.52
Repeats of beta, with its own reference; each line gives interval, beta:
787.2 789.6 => 0.41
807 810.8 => -0.01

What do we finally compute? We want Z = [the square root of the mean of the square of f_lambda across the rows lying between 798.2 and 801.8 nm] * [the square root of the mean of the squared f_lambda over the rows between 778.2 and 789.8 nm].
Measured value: 111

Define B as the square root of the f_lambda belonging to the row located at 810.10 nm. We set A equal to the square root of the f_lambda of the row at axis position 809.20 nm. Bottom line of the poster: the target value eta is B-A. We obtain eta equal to 0.00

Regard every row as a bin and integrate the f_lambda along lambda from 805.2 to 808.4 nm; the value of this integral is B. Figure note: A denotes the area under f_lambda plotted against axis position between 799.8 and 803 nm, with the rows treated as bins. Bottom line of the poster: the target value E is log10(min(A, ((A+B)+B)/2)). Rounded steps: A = 33.2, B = 33.2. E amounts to 1.52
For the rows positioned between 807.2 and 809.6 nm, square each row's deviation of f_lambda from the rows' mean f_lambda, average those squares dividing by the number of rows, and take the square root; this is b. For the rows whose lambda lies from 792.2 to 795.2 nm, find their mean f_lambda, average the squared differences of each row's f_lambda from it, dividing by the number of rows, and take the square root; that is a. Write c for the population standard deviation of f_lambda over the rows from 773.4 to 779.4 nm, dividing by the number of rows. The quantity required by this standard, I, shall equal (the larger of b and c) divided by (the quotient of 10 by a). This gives 0.027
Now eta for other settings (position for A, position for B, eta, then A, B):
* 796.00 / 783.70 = 0.07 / 3.08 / 3.14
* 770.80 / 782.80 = -0.05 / 3.22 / 3.18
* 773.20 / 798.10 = -0.02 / 3.24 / 3.22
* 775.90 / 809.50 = -0.08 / 3.24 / 3.16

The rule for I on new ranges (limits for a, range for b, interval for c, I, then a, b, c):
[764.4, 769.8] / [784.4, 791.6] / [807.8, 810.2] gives 0.016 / 0.27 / 0.61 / 0.31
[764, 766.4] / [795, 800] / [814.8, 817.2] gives 0.024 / 0.35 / 0.69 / 0.23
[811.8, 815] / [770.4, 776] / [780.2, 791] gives 0.011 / 0.21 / 0.24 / 0.50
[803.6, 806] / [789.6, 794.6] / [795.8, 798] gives 0.025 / 0.28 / 0.90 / 0.79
